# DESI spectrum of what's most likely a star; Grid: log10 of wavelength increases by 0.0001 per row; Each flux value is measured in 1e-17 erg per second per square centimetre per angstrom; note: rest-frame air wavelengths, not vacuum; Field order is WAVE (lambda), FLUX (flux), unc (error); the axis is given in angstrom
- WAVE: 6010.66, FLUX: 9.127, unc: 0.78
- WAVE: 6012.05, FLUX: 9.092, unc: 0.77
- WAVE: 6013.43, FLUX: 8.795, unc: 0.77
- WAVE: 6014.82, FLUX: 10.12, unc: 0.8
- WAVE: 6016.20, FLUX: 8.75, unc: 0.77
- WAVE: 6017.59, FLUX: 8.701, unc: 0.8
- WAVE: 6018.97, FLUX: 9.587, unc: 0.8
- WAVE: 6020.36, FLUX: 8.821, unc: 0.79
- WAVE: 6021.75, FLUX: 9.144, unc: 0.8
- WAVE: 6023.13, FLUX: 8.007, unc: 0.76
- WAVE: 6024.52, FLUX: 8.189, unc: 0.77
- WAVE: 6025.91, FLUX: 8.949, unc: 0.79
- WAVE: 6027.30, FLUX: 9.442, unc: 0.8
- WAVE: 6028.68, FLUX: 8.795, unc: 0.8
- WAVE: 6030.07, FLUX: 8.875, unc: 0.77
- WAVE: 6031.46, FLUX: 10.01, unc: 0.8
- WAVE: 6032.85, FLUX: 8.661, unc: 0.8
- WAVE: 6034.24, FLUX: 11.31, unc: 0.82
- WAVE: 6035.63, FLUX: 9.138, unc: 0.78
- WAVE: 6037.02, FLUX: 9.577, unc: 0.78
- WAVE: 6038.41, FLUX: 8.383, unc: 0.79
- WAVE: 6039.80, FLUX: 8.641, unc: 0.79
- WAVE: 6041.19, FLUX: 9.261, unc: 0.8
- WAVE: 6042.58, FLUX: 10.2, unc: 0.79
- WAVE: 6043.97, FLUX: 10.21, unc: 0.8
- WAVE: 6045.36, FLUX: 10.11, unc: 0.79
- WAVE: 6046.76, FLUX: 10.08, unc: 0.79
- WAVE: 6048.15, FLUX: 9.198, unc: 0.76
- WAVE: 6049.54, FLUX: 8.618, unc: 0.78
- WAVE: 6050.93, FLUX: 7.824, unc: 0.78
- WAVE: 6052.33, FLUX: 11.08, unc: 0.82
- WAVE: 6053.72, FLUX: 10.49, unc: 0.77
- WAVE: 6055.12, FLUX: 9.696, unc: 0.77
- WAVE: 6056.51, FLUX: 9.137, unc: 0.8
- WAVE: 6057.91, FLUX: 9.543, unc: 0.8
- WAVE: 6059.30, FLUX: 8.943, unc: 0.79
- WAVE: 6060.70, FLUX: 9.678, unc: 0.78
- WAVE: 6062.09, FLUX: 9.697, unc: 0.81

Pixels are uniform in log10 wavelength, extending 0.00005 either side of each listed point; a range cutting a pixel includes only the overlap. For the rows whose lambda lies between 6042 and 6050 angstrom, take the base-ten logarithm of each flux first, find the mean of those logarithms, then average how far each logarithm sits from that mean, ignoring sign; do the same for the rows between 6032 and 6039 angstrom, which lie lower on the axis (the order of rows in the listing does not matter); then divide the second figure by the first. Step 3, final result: 1.46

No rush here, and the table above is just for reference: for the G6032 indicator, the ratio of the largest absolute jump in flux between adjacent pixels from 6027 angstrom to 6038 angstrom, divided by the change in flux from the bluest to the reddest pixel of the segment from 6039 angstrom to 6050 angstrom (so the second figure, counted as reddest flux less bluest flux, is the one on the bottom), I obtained -115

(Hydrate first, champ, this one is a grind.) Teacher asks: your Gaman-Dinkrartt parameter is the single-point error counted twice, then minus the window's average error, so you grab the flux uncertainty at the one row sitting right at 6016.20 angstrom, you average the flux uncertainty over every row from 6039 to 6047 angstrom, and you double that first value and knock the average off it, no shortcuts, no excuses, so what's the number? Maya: 0.747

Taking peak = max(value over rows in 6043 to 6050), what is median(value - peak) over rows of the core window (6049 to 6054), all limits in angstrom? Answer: -0.66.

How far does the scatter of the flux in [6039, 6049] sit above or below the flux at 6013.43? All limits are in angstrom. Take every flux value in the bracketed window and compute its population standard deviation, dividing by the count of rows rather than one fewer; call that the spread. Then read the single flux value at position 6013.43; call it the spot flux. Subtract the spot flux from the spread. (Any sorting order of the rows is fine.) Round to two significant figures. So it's -8.2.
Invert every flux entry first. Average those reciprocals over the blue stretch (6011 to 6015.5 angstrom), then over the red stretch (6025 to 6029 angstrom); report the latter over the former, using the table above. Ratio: 1.03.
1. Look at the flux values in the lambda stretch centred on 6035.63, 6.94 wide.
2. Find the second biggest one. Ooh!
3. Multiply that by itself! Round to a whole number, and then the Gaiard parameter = 92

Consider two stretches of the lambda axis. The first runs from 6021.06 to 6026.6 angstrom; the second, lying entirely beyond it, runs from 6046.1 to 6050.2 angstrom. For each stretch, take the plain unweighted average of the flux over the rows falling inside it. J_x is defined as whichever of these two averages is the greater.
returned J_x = 9.3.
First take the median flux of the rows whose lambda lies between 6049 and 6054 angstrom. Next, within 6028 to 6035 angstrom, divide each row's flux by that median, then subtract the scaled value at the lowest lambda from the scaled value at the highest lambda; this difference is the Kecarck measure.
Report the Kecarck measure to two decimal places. 0.26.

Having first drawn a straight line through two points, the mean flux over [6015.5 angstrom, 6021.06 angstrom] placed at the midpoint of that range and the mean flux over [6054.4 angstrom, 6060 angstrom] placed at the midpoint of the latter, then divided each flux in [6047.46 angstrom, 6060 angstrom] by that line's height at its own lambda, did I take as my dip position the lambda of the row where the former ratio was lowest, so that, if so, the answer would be 6050.93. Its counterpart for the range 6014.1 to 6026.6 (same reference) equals 6023.13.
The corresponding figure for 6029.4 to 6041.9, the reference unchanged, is 6038.41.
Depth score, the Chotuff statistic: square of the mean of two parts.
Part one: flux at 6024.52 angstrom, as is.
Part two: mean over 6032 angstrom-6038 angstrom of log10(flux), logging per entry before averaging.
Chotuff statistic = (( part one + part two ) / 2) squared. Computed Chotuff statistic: 21.0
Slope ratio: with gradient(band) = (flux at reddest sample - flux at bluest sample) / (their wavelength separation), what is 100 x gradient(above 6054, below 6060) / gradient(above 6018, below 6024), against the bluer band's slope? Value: 47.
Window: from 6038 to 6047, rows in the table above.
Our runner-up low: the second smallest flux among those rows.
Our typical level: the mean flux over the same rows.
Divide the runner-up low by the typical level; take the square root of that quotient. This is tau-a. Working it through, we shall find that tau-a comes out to 0.951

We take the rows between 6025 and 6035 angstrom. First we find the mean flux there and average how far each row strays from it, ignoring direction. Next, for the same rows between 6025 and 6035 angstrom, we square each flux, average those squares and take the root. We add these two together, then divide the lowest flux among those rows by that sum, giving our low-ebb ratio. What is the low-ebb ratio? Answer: 0.851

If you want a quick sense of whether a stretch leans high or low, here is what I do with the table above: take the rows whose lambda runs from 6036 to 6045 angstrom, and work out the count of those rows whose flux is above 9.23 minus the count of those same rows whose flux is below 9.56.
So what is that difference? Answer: 1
